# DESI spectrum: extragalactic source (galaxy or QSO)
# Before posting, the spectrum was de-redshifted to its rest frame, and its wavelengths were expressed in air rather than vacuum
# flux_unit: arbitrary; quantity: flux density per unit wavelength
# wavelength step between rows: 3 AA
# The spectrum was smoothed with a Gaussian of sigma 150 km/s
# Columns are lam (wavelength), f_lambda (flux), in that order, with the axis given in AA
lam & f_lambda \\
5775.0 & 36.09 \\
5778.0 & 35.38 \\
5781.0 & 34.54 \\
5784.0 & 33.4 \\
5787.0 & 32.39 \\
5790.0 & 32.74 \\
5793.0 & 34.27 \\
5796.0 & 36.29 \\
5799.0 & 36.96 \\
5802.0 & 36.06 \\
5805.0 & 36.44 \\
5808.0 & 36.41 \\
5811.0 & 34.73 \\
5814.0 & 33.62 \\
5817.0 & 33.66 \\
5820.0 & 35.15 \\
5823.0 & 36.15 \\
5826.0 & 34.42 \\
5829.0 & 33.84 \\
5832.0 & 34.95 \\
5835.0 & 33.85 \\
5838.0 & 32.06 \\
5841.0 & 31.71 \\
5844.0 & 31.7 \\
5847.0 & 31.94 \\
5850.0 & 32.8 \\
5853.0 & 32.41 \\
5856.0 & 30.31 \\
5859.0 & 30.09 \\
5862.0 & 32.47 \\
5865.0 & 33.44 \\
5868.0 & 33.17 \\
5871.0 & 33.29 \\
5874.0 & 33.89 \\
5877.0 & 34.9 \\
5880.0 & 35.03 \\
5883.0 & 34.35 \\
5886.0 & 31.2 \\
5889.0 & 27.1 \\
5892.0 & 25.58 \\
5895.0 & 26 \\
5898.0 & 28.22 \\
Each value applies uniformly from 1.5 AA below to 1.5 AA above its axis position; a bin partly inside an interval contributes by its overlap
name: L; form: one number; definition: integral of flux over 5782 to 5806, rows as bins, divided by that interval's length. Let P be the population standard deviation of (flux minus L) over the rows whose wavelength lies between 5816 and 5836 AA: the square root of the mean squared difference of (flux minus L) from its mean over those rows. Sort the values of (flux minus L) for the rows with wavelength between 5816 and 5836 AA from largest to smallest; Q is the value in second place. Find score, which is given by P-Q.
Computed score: 0.5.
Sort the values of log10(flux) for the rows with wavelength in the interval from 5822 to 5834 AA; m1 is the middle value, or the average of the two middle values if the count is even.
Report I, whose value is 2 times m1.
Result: 3.080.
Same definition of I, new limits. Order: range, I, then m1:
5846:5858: 3.015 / 1.51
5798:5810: 3.123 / 1.56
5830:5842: 3.036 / 1.52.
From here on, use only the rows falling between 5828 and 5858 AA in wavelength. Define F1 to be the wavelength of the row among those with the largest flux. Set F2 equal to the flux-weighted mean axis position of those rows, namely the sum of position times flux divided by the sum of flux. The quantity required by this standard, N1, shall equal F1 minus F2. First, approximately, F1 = 5832.0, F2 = 5842.2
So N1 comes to -10.2 AA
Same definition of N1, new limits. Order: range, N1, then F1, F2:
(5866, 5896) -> -0.7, 5880.0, 5880.7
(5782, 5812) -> 1.2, 5799.0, 5797.8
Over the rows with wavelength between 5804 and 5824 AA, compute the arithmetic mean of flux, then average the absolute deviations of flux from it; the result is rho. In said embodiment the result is 1.00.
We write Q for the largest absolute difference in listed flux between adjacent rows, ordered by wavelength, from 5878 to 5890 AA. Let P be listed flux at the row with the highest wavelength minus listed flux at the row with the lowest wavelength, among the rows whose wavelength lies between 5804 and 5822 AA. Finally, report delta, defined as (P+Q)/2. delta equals 1.4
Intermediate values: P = -1.3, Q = 4.1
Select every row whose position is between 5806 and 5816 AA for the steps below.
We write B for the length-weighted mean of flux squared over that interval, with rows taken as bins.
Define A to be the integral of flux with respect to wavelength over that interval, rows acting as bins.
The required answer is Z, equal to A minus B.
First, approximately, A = 349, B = 1222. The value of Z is -872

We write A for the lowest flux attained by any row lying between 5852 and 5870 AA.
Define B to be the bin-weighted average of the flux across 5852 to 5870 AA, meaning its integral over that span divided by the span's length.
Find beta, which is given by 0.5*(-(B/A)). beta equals -0.532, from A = 30.09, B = 32.0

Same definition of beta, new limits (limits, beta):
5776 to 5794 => -0.522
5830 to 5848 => -0.517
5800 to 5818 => -0.524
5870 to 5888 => -0.539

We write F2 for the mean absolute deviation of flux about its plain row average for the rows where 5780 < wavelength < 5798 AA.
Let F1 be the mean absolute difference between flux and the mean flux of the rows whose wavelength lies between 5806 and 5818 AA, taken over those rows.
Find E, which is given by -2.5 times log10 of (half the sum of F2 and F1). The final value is -0.03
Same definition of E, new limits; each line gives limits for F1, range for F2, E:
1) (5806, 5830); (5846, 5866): 0.08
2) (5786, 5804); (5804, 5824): -0.31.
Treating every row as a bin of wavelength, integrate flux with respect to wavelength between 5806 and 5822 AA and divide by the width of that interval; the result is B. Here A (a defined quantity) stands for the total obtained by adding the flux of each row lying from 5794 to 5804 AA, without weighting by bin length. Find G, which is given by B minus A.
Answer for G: -74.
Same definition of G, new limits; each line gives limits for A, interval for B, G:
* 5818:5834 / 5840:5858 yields -143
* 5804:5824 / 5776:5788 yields -212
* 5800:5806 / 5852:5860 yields -42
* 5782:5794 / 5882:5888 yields -101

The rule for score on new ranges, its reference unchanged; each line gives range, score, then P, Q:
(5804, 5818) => -0.4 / 1.3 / 1.6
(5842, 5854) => 2.8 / 0.4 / -2.4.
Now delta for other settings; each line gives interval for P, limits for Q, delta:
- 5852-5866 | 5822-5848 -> 1.4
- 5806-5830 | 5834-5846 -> -0.4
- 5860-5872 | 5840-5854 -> 0.8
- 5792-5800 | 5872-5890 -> 3.4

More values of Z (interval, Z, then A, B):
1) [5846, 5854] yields -791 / 259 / 1050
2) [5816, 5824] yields -946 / 280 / 1226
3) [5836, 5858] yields -314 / 701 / 1015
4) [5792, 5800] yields -1001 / 287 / 1288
